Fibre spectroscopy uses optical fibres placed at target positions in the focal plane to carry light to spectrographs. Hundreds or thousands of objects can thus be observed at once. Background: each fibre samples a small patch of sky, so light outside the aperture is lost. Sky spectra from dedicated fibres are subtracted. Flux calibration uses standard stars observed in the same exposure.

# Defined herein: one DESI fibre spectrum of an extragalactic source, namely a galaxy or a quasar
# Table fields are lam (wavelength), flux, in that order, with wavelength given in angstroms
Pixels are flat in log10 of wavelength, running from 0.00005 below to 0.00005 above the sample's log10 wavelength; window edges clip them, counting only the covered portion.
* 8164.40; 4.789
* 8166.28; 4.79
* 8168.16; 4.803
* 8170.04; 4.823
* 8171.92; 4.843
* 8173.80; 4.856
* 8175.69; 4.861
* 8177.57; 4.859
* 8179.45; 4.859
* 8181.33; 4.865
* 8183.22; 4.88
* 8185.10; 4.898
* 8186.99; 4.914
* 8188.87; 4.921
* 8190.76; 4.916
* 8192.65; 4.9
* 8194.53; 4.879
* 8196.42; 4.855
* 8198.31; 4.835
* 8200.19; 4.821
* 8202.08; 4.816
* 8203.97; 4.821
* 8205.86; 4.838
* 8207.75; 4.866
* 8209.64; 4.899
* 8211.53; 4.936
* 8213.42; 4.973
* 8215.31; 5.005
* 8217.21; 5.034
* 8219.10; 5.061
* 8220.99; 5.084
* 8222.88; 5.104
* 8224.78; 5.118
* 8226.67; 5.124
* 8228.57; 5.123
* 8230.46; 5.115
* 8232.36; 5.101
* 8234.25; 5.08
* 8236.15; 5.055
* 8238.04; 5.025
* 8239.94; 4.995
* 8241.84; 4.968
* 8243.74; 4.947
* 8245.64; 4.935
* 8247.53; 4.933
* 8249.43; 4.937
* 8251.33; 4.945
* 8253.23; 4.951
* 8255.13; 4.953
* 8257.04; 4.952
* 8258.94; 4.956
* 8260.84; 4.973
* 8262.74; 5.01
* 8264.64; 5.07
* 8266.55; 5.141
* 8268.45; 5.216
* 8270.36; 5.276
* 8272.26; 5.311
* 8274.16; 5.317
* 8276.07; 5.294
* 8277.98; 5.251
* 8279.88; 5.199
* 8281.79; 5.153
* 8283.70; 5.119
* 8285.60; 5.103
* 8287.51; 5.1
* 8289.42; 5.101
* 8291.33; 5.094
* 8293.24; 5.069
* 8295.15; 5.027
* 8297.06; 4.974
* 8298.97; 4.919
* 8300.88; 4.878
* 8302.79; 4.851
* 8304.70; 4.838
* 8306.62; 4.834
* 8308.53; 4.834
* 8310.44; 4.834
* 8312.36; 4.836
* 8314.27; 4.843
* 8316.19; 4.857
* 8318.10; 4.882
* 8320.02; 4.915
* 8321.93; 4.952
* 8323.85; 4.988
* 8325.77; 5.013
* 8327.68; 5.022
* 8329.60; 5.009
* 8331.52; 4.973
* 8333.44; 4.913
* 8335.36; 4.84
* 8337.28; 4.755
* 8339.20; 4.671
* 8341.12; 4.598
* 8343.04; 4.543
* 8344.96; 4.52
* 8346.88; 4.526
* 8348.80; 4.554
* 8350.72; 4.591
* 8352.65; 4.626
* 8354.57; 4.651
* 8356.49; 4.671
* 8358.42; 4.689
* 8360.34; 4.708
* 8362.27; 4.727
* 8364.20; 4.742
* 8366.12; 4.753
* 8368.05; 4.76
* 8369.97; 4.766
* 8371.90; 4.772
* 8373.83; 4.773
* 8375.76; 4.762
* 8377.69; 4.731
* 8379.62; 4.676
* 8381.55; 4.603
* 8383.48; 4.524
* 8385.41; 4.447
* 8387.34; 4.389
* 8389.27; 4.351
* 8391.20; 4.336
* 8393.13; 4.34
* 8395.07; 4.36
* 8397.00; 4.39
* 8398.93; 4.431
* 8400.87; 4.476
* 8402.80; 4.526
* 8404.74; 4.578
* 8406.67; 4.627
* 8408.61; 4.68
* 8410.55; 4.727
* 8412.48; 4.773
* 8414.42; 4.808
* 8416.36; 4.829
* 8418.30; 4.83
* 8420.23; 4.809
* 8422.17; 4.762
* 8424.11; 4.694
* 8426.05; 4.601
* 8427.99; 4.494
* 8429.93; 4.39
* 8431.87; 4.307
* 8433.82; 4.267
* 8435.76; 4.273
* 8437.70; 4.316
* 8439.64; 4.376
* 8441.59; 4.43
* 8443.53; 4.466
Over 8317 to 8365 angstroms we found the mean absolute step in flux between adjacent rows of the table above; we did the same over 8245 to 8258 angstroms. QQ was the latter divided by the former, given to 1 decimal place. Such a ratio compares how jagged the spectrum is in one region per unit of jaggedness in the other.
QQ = 0.1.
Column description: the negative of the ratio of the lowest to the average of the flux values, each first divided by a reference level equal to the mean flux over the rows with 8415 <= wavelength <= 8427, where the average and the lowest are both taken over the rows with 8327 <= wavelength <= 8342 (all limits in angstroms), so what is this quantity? -0.949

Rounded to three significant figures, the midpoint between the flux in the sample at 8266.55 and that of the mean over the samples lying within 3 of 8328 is 5.08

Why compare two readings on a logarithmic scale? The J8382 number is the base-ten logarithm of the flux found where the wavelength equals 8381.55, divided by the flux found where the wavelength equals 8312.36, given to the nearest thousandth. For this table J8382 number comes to -0.021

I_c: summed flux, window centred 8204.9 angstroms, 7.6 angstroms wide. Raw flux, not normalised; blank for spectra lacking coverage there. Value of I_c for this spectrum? 19.3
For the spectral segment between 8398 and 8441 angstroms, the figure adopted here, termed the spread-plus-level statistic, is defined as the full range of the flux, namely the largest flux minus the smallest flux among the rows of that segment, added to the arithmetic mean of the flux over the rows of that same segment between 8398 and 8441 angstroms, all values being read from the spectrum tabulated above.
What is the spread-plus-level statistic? 5.13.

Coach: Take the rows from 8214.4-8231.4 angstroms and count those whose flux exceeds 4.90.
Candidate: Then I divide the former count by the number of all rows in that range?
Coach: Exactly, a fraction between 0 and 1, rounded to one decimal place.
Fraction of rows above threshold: 1.0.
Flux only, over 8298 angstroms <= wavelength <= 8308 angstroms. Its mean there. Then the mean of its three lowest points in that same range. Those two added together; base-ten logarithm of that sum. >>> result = 0.99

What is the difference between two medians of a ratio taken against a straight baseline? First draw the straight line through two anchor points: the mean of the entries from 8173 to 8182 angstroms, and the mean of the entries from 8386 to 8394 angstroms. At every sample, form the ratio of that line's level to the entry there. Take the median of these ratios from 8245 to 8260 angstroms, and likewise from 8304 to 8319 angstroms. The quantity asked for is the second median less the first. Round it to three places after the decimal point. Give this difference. -0.007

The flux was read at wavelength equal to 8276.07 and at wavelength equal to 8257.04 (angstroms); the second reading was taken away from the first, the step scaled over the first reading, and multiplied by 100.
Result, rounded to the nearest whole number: 6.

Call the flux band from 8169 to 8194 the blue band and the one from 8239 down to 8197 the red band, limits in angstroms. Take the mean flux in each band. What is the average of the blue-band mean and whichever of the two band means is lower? 4.88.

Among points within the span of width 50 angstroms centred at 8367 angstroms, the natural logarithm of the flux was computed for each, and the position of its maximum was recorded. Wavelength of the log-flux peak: 8373.83 angstroms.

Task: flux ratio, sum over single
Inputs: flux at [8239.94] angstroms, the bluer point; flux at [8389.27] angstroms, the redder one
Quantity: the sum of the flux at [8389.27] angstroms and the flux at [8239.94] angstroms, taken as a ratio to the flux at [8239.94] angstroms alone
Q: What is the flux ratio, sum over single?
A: 1.87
